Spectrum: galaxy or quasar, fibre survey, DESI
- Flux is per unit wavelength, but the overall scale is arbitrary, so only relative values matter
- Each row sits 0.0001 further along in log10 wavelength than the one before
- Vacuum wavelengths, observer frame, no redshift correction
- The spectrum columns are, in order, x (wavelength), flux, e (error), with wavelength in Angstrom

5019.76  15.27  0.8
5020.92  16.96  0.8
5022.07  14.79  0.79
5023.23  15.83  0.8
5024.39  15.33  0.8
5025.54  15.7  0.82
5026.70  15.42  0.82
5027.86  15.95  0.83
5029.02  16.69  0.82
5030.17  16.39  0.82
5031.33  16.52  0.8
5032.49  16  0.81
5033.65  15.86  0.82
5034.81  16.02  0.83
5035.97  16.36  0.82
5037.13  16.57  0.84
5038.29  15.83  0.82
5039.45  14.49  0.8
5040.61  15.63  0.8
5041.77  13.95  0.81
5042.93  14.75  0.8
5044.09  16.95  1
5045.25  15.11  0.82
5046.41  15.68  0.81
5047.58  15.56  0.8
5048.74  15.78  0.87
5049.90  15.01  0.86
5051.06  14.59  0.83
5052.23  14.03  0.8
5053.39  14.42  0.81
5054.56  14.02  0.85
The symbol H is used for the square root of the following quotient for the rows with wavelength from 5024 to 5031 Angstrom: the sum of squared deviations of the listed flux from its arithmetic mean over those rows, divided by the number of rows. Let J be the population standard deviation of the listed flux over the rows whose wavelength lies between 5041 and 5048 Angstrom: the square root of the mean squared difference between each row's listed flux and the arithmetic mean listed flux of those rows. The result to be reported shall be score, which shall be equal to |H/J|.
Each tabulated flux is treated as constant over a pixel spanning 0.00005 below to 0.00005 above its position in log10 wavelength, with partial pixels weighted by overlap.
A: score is 0.5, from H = 0.5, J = 0.92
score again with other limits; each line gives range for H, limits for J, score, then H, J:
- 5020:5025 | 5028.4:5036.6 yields 2.8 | 0.8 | 0.28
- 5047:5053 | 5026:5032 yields 1.4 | 0.6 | 0.46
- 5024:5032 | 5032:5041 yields 0.9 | 0.5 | 0.58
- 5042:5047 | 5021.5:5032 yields 1.4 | 0.8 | 0.58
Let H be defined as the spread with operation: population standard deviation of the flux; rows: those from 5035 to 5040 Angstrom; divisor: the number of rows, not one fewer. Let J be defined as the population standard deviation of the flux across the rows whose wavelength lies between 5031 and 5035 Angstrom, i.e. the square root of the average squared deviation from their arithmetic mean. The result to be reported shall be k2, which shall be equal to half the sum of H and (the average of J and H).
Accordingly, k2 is 0.7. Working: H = 0.8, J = 0.25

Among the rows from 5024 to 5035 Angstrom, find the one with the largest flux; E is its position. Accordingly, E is 5029.02 Angstrom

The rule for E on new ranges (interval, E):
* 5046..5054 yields 5048.74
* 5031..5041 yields 5037.13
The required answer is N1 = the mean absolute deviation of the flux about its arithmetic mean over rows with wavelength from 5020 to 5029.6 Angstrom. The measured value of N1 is 0.5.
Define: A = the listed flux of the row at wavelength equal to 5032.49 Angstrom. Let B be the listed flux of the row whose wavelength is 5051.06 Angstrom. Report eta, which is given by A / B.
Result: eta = 1.10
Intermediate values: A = 16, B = 14.59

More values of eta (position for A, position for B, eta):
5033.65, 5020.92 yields 0.94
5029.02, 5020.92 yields 0.98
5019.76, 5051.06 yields 1.05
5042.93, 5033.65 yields 0.93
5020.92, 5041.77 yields 1.22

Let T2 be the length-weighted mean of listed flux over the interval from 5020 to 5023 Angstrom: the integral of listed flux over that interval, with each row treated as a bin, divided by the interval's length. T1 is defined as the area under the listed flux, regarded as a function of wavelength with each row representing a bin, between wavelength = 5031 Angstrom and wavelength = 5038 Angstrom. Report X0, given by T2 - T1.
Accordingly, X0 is -98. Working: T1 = 113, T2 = 15.8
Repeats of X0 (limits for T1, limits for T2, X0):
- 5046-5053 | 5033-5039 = -89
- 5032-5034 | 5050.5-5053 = -18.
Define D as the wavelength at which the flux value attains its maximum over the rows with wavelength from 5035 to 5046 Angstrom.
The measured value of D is 5044.09 Angstrom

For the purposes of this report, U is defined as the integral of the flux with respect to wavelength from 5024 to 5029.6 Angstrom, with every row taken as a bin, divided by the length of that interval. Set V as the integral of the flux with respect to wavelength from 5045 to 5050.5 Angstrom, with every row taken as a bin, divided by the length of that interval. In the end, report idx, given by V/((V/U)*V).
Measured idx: 1.03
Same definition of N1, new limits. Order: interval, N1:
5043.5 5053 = 0.7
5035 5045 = 0.9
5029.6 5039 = 0.3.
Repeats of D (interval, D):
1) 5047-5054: 5048.74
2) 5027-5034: 5029.02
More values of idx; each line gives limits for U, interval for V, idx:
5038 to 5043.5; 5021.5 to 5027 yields 0.97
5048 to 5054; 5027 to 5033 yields 0.91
